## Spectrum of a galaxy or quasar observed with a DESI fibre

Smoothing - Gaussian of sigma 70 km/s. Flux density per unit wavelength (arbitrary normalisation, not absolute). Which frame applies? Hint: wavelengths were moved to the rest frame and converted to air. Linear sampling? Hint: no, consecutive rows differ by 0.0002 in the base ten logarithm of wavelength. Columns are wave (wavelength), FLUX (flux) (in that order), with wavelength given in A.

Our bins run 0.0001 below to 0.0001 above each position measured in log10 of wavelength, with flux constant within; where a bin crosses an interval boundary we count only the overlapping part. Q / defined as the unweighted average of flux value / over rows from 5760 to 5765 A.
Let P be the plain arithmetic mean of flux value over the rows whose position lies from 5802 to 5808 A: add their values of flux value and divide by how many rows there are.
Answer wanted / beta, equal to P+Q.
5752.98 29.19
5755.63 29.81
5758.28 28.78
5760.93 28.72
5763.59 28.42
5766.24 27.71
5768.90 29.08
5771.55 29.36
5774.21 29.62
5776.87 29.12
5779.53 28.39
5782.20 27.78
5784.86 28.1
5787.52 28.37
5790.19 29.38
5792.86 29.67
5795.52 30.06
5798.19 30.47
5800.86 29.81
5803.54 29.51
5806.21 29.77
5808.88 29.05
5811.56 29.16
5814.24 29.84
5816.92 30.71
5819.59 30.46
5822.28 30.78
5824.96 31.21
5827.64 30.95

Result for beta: 58.2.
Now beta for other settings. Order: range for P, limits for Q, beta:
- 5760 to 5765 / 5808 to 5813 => 57.7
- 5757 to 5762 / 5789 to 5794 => 58.3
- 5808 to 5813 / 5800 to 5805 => 58.8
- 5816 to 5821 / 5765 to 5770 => 59.0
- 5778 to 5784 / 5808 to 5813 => 57.2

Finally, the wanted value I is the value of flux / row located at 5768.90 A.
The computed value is 29.08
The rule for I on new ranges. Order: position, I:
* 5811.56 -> 29.16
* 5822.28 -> 30.78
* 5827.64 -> 30.95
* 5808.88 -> 29.05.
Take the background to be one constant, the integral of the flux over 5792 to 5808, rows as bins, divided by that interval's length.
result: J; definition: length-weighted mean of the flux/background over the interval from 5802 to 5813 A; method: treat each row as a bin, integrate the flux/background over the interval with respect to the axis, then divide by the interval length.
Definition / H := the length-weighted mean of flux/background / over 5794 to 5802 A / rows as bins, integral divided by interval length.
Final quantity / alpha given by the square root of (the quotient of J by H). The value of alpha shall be 0.99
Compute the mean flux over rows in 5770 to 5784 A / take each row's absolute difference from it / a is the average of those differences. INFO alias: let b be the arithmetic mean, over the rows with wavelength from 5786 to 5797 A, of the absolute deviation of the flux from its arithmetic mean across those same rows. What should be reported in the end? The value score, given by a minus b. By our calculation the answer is 0.12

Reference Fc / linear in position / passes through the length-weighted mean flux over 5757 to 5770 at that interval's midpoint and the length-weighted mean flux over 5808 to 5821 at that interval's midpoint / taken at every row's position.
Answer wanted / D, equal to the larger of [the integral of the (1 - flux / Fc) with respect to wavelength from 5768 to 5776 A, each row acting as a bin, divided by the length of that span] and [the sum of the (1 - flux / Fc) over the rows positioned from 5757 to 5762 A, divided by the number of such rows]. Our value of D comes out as -0.011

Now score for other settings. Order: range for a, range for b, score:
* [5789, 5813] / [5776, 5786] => -0.07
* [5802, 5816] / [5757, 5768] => -0.06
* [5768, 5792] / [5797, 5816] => 0.21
